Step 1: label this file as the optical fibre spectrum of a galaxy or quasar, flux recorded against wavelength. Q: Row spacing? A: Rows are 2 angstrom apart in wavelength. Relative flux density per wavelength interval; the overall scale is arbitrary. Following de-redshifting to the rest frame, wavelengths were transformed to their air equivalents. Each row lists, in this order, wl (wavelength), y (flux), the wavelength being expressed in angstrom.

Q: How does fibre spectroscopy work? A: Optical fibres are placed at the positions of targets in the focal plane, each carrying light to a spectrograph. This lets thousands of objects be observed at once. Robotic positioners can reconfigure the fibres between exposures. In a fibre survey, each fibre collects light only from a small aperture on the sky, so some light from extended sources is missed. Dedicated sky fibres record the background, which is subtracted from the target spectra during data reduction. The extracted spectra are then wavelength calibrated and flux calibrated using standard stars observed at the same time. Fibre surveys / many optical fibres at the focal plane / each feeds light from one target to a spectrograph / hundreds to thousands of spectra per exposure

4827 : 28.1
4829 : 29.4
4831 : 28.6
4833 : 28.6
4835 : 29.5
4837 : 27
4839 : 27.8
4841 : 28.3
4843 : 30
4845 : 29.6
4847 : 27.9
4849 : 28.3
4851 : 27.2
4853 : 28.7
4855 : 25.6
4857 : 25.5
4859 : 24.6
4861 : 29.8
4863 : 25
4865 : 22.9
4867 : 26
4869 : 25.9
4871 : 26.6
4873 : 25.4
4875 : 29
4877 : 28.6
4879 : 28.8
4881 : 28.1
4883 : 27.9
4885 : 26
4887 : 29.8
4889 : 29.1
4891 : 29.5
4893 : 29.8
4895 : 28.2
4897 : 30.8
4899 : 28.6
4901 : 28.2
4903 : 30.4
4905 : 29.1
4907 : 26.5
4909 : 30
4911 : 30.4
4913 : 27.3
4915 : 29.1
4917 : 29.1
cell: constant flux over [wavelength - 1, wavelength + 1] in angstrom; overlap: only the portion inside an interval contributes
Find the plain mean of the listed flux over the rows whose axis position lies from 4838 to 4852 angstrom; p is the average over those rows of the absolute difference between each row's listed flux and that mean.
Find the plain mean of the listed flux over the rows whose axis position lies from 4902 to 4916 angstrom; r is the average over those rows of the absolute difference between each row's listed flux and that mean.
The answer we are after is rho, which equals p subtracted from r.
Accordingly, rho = 0.41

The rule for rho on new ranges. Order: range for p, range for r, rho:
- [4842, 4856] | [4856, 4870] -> 0.24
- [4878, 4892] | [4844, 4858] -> 0.27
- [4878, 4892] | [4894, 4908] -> 0.13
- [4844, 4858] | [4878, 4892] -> -0.27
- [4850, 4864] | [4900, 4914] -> -0.37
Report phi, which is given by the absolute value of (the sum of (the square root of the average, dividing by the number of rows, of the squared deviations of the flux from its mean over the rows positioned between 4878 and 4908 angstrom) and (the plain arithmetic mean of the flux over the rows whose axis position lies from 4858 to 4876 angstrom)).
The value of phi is 27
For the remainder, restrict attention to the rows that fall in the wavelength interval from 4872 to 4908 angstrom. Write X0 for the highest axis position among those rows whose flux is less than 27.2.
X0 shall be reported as 4907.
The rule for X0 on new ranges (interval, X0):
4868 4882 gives 4873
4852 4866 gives 4865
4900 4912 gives 4907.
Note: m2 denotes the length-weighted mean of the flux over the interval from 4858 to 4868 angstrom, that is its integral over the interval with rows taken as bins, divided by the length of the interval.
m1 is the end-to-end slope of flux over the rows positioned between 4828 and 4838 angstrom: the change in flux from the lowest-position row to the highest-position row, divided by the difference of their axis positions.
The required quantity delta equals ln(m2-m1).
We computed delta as 3.26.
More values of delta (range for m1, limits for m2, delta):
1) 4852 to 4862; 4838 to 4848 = 3.35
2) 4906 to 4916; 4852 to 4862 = 3.28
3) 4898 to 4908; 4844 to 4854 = 3.35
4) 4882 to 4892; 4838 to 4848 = 3.35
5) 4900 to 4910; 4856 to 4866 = 3.23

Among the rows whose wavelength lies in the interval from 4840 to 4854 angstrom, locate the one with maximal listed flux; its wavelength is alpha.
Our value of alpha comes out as 4843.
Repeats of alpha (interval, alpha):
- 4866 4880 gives 4875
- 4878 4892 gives 4887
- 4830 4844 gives 4843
